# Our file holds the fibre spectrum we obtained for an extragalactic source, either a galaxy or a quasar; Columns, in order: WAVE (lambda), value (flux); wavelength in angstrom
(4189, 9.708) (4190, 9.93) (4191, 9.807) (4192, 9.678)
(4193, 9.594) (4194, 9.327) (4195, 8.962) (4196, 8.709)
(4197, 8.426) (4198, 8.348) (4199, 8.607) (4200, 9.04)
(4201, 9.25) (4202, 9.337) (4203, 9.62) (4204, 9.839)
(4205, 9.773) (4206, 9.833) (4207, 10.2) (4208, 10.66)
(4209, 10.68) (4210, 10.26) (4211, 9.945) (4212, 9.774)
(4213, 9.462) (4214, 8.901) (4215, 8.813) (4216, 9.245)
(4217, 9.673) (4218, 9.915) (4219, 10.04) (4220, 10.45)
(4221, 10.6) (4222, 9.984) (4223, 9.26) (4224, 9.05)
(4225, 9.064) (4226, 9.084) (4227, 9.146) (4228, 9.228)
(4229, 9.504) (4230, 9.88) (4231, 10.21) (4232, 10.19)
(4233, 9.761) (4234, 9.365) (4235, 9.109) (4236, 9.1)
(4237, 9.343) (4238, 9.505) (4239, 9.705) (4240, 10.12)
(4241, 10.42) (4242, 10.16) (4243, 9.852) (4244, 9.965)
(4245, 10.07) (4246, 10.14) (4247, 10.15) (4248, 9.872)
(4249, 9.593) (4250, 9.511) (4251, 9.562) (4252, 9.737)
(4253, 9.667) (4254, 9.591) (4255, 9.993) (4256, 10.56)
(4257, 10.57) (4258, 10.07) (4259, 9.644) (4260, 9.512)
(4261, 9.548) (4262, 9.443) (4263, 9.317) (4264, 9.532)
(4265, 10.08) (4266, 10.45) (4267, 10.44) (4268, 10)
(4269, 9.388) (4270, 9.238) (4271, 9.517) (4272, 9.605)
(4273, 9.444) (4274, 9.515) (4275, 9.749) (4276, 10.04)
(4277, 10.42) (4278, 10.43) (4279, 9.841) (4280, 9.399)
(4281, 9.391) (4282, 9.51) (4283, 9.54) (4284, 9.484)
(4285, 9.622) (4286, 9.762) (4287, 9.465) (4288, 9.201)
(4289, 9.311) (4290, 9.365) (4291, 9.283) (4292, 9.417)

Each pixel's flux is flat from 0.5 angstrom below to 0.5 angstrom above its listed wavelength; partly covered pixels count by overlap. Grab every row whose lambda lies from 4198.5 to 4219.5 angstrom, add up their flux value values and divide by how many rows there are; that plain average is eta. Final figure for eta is 9.7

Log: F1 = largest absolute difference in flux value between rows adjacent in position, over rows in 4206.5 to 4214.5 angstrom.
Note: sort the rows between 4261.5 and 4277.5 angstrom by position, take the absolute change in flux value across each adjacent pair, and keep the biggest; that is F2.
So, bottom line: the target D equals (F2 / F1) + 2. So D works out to 3.09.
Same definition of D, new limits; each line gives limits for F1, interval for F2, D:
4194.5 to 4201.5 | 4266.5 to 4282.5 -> 3.41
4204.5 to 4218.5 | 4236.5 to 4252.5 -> 2.74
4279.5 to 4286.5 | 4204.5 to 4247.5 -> 7.17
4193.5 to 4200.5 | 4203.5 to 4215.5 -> 3.30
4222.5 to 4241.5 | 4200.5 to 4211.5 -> 3.07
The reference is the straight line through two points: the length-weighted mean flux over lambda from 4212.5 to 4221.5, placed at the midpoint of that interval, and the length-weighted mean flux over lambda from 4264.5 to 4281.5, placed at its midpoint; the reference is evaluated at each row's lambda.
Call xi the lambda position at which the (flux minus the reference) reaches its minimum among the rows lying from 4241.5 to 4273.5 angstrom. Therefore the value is 4270 angstrom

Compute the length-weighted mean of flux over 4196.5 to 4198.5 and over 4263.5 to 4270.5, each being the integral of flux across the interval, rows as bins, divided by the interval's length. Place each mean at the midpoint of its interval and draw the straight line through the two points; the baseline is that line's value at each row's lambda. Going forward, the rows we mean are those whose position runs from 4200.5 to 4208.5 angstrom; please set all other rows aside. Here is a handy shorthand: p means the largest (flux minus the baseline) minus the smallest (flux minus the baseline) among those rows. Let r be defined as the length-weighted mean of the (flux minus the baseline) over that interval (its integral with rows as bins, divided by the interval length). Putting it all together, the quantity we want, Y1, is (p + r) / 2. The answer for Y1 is 1.27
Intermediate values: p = 1.26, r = 1.3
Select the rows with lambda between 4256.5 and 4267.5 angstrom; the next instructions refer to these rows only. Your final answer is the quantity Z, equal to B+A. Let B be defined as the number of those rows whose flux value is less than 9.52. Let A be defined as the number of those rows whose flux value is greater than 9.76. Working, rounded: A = 5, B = 3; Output 8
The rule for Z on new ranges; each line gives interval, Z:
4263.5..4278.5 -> 12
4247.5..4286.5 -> 27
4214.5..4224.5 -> 9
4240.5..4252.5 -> 9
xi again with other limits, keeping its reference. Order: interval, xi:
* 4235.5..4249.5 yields 4236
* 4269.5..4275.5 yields 4270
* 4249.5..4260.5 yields 4260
